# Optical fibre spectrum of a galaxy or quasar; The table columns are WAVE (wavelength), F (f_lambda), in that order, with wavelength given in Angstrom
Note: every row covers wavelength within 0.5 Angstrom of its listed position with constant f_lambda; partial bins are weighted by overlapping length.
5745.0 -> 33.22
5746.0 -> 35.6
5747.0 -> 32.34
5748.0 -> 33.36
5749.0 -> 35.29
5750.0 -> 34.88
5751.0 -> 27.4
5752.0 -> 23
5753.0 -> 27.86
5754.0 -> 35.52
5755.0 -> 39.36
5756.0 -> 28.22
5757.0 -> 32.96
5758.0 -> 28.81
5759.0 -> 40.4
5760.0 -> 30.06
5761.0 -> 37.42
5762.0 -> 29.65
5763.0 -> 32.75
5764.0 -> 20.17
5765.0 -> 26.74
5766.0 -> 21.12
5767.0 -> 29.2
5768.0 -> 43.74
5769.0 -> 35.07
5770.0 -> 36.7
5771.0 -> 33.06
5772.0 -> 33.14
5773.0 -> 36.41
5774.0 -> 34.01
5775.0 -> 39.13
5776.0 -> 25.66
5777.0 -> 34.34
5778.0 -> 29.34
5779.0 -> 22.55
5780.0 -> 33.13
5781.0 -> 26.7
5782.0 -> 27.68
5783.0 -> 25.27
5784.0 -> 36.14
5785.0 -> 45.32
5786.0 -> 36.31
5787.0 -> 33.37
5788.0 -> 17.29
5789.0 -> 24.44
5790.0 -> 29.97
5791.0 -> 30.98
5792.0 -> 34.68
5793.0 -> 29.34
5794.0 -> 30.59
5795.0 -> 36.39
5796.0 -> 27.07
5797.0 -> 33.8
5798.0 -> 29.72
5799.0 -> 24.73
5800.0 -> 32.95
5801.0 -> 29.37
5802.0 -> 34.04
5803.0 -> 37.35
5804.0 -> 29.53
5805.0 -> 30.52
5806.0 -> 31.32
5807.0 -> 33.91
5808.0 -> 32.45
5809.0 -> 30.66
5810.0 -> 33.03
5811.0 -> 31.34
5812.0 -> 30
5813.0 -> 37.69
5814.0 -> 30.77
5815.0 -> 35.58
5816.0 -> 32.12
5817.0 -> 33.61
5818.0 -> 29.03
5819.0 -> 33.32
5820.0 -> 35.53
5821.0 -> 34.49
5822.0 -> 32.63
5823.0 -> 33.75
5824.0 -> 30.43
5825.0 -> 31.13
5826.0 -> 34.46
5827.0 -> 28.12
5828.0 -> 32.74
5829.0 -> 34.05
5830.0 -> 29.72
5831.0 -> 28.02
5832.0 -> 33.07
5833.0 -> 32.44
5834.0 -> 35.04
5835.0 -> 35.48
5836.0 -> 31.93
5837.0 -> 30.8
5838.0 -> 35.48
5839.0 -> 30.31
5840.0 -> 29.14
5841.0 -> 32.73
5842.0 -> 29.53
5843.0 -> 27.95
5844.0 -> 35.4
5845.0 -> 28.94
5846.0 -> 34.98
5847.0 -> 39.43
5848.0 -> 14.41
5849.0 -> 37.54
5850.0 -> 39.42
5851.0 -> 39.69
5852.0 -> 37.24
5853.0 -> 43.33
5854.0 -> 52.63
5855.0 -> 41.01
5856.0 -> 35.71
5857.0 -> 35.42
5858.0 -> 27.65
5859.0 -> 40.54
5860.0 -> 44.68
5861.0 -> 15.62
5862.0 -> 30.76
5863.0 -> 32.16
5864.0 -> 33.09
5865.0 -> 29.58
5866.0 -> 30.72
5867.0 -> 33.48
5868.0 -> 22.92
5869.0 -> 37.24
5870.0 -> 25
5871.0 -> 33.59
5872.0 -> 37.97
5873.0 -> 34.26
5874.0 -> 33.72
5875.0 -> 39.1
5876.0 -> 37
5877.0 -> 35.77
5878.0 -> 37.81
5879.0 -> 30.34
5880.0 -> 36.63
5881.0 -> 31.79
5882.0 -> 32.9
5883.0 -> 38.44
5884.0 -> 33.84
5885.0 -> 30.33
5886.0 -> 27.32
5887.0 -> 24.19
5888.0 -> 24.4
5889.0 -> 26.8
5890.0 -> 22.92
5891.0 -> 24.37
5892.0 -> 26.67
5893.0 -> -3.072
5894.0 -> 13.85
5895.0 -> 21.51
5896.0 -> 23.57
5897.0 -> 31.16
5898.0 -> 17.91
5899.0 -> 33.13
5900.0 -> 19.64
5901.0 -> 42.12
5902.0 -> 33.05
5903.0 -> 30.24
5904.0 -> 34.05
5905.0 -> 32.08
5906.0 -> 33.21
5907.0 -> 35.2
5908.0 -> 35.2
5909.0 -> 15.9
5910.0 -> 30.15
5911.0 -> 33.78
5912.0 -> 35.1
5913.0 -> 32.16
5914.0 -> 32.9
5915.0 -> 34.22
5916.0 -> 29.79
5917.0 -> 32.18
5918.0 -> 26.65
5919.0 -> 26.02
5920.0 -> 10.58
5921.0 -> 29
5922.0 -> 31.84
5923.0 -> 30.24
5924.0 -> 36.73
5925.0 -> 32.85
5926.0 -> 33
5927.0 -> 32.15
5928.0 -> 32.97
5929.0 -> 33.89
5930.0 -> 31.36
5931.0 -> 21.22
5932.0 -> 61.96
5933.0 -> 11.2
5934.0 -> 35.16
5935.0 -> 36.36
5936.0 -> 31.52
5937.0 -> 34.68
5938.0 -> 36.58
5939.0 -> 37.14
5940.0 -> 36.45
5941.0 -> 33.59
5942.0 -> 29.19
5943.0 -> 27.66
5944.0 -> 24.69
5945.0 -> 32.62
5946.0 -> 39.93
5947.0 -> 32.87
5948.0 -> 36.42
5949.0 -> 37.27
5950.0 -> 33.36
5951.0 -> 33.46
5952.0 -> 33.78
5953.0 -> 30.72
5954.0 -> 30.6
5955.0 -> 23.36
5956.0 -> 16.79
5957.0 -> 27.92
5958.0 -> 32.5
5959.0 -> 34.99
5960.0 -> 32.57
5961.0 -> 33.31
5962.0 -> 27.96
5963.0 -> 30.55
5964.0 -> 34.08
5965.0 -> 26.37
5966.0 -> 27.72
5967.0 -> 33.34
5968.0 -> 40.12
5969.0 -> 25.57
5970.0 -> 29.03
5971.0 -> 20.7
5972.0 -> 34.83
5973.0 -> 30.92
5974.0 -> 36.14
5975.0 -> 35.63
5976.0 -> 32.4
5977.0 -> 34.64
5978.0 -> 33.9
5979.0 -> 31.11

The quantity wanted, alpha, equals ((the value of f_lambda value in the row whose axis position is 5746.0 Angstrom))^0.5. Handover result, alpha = 5.97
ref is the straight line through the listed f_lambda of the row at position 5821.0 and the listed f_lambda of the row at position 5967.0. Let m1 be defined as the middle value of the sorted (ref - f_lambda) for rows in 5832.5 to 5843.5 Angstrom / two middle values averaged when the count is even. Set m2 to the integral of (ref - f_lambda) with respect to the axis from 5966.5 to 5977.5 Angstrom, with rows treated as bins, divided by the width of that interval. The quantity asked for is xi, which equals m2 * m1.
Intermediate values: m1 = 2.4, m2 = 1.2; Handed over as 2.9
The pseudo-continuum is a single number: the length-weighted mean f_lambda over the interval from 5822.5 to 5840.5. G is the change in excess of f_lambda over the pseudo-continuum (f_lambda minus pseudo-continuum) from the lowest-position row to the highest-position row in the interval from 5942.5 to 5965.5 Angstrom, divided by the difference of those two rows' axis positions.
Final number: -0.1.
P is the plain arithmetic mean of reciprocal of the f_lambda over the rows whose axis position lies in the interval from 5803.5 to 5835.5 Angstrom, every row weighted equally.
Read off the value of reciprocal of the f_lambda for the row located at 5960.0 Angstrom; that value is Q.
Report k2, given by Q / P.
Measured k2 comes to 0.99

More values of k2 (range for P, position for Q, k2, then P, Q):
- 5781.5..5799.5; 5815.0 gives 0.83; 0.0339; 0.0281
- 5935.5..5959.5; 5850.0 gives 0.78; 0.0323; 0.0254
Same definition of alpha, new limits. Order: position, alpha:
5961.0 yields 5.77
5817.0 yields 5.80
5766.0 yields 4.60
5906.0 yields 5.76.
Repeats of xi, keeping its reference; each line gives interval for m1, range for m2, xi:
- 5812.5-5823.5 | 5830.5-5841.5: 2.0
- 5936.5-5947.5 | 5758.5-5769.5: -0.2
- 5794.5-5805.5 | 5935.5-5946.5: 1.8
